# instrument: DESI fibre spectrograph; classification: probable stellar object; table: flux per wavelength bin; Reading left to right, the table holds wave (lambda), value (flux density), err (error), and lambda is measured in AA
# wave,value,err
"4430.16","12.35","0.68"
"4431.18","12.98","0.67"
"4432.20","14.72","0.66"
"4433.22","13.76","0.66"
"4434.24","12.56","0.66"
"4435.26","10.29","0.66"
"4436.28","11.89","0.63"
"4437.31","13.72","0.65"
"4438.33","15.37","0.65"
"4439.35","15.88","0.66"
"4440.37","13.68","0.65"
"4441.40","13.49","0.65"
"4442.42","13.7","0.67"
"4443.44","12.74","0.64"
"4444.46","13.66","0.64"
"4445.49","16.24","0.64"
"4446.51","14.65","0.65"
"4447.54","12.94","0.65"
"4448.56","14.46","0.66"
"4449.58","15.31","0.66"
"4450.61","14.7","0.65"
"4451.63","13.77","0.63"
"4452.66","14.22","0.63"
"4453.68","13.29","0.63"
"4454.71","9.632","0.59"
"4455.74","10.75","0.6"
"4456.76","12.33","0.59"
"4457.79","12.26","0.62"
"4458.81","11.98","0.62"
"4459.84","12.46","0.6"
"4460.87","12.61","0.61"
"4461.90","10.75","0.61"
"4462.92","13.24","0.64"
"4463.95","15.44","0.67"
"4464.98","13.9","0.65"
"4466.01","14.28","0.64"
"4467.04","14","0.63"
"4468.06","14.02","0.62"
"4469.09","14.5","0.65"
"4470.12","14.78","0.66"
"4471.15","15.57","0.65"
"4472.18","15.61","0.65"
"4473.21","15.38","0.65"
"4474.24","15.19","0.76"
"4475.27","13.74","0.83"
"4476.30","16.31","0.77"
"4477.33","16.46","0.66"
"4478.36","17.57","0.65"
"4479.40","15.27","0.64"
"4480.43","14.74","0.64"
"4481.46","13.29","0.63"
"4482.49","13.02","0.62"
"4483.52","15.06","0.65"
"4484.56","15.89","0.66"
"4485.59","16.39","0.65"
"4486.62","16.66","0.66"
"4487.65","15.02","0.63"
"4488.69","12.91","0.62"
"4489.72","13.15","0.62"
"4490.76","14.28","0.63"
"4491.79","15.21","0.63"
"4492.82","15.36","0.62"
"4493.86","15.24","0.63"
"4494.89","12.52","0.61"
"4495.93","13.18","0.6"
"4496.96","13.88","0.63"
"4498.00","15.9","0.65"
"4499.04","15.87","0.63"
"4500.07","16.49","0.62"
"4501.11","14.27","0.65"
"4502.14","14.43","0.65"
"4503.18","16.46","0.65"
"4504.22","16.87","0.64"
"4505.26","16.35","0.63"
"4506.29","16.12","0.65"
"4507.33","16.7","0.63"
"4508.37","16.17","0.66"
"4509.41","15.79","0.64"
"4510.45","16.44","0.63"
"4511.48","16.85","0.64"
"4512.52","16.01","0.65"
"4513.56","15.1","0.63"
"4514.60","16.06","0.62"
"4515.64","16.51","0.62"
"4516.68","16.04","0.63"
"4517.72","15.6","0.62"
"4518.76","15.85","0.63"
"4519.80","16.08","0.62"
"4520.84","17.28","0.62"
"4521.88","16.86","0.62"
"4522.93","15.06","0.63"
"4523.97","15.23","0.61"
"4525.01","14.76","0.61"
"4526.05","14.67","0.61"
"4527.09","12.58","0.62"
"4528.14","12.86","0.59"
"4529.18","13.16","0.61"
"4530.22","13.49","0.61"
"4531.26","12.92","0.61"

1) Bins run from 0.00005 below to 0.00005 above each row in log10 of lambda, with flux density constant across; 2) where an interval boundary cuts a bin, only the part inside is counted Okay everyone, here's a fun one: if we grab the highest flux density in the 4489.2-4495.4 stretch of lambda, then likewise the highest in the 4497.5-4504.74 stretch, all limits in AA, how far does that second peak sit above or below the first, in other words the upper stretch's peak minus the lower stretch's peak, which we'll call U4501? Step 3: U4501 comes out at 1.5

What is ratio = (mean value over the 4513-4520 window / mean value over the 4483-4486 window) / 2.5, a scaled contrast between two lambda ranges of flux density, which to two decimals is 0.40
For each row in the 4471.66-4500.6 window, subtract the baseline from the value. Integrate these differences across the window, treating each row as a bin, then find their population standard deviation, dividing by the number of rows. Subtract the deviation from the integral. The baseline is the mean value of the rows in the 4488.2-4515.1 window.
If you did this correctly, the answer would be -10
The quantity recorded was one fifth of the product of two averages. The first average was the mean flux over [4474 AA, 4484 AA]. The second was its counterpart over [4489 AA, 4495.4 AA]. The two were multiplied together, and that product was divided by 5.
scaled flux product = 43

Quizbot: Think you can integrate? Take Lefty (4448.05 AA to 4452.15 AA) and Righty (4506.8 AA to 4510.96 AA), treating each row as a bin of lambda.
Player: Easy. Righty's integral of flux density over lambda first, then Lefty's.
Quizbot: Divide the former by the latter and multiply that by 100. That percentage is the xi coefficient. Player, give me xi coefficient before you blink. 113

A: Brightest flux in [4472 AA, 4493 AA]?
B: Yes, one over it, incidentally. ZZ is 0.0569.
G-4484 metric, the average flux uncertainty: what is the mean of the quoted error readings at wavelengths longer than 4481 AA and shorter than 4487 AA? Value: 0.645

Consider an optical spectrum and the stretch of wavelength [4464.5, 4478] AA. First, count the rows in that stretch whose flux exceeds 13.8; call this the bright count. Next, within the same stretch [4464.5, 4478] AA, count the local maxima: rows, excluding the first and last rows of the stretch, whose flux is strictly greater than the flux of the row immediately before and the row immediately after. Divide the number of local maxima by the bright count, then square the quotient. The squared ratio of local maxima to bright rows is 0.028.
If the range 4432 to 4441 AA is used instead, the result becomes 0.111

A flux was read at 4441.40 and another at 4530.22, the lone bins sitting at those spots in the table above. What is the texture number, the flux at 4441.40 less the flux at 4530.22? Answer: 0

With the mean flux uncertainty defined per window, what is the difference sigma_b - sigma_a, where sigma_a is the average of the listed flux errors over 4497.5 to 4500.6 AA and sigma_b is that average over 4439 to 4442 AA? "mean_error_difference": 0.020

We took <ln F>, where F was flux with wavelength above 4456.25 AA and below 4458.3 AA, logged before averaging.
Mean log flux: 2.51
